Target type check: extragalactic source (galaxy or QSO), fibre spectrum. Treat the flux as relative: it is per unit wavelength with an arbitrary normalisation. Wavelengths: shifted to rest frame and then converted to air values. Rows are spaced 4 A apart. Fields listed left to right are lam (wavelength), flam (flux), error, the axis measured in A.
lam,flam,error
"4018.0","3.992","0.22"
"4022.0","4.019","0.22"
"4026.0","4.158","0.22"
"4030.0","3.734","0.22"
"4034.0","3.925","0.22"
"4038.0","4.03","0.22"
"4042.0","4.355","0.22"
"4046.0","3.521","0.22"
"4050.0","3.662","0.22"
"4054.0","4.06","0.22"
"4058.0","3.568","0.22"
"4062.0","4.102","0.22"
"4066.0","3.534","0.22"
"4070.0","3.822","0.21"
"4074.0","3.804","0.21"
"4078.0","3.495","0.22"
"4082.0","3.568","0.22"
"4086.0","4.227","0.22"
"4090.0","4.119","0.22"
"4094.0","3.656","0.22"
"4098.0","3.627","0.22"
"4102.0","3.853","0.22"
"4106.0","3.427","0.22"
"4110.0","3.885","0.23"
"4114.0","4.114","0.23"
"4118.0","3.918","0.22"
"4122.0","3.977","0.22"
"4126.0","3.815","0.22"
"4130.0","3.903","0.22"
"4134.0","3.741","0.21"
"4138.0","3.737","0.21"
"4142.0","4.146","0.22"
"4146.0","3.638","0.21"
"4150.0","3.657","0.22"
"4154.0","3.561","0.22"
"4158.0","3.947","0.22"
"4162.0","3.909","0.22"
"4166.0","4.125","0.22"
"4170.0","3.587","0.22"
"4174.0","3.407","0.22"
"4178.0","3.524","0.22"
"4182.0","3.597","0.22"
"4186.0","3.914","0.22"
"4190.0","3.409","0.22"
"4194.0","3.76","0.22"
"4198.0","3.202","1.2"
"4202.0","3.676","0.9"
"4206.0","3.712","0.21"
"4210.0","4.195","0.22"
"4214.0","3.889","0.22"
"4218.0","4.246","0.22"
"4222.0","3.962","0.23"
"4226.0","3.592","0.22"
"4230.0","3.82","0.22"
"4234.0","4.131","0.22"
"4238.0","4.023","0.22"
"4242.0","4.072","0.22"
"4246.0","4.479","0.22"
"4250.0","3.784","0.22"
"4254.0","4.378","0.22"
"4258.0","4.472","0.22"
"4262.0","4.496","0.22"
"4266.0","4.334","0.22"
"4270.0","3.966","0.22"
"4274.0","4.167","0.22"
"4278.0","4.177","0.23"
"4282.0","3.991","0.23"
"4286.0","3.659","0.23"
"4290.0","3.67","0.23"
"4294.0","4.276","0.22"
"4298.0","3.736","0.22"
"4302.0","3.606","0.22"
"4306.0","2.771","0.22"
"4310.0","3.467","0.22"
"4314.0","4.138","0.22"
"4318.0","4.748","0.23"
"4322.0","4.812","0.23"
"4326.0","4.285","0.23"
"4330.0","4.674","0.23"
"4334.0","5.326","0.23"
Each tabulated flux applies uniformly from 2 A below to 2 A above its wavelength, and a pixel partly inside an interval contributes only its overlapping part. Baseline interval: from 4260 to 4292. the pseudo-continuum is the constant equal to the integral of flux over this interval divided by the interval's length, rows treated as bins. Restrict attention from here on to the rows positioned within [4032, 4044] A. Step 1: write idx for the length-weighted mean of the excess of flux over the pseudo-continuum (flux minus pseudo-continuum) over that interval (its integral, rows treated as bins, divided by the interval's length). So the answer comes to 0.0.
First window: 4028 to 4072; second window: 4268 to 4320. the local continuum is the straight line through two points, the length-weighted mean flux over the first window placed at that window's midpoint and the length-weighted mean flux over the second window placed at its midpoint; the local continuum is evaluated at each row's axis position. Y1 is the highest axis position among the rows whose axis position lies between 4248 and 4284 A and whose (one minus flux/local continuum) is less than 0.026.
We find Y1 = 4282.0 A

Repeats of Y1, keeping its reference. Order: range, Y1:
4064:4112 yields 4110.0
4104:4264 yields 4262.0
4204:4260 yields 4258.0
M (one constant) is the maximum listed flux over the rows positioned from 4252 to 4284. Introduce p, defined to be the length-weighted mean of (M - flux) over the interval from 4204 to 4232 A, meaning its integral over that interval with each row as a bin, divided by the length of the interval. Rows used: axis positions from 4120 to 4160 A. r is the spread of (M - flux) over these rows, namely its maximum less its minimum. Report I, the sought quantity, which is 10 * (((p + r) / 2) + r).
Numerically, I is 11.7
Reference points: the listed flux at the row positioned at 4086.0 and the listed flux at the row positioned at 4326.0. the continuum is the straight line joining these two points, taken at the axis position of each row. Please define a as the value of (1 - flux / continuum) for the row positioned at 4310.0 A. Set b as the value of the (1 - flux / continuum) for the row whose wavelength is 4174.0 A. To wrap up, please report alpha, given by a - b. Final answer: -0.01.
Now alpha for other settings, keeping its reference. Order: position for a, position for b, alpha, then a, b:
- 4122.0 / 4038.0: 0.02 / 0.061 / 0.04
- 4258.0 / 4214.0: -0.13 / -0.048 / 0.09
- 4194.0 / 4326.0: 0.12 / 0.116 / 0.00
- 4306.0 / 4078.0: 0.18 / 0.353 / 0.17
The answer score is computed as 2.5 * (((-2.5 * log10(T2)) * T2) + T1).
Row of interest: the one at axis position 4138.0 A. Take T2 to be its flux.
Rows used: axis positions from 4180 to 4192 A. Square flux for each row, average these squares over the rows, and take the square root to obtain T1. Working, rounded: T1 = 3.65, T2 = 3.737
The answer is -4.3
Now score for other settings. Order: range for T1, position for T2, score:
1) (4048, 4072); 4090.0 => -6.3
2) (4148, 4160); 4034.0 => -5.3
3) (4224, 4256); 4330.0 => -9.5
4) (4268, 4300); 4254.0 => -7.6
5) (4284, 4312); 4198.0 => -1.1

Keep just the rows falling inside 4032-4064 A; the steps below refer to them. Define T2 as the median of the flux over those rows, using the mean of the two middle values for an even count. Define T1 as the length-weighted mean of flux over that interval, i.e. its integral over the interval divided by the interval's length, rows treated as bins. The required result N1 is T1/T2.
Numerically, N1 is 0.981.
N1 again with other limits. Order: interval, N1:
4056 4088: 1.021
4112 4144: 1.002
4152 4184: 1.032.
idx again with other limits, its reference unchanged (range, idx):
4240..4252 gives 0.1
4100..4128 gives -0.2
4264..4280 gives 0.1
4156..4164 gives -0.1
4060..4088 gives -0.3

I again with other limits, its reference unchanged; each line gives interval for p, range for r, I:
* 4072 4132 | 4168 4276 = 22.8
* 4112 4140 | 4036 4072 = 15.6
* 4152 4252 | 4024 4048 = 15.9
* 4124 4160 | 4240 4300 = 16.1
